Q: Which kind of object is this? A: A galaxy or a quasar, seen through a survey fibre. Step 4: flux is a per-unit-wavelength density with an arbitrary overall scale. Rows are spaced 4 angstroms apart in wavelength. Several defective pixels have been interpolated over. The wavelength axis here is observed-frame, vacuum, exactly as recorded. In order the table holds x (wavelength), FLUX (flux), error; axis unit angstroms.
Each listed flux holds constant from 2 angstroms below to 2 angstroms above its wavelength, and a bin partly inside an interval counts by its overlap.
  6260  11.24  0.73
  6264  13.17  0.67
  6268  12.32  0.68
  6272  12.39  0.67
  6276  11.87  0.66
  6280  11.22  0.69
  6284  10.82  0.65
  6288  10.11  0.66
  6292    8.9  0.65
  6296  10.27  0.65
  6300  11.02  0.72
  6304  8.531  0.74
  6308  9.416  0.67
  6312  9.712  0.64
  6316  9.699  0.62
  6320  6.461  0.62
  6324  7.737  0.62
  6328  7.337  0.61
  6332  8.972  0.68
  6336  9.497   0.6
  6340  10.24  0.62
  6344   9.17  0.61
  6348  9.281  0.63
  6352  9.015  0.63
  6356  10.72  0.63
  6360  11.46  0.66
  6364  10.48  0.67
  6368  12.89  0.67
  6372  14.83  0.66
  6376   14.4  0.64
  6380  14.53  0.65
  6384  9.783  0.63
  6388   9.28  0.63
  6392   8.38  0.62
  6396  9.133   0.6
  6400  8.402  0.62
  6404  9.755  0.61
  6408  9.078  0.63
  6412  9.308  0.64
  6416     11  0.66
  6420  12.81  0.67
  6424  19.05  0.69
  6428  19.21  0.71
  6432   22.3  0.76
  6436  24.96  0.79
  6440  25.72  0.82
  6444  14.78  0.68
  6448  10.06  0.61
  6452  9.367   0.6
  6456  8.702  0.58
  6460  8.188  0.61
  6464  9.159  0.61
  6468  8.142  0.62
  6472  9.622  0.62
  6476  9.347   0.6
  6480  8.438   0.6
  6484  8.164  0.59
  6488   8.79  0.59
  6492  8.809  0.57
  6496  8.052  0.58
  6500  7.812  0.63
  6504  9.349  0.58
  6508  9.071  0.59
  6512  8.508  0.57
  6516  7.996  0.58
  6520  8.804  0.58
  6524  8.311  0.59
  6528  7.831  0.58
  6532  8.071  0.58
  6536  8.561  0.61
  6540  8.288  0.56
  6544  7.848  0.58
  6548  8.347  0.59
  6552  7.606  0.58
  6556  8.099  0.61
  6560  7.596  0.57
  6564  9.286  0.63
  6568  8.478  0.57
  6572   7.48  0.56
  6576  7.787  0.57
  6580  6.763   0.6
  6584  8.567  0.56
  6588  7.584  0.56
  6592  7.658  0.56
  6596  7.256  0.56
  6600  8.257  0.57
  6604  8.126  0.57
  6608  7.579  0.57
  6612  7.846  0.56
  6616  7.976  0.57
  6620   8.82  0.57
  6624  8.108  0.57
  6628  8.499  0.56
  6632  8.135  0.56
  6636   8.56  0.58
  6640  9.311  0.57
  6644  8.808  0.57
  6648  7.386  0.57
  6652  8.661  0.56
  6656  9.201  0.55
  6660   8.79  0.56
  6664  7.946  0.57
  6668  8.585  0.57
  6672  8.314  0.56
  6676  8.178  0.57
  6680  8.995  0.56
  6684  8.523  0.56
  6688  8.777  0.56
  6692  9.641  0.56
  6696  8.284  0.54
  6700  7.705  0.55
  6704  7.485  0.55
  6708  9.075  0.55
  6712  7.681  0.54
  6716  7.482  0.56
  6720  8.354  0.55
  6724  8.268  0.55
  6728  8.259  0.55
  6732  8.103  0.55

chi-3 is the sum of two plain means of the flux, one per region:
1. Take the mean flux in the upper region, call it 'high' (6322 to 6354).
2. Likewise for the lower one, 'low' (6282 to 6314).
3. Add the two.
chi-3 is 18.8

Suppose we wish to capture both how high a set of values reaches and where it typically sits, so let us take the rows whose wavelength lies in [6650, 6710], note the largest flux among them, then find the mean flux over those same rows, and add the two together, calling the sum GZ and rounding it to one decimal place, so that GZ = 18.2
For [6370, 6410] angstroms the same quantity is 25.6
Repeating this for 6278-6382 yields 25.1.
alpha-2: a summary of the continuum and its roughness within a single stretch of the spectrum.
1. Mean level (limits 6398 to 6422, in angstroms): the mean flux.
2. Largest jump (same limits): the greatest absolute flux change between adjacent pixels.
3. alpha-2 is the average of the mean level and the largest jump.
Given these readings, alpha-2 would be 5.9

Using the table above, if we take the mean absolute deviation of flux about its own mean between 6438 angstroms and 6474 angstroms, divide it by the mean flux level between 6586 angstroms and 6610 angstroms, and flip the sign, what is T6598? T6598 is -0.50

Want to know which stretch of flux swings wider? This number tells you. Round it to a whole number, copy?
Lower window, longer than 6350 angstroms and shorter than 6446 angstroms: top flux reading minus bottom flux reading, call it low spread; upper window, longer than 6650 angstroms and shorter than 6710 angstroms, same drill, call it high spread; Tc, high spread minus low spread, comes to -15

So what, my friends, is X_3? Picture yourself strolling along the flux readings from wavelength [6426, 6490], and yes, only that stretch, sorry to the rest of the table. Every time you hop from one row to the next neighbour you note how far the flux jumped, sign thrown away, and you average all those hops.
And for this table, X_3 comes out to 1.97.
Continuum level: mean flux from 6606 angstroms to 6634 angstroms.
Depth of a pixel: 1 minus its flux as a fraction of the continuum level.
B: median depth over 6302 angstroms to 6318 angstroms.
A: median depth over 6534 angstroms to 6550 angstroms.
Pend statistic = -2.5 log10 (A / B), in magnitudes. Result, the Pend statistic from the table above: 2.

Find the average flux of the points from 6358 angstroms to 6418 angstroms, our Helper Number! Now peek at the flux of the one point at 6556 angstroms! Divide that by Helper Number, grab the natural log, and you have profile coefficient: -0.3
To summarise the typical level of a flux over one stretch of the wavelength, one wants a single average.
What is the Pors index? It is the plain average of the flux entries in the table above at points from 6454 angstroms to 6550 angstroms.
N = 8.5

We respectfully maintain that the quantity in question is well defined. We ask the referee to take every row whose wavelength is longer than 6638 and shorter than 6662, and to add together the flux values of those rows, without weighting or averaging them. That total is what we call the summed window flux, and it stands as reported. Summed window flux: 52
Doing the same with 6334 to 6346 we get 29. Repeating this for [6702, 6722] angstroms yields 40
